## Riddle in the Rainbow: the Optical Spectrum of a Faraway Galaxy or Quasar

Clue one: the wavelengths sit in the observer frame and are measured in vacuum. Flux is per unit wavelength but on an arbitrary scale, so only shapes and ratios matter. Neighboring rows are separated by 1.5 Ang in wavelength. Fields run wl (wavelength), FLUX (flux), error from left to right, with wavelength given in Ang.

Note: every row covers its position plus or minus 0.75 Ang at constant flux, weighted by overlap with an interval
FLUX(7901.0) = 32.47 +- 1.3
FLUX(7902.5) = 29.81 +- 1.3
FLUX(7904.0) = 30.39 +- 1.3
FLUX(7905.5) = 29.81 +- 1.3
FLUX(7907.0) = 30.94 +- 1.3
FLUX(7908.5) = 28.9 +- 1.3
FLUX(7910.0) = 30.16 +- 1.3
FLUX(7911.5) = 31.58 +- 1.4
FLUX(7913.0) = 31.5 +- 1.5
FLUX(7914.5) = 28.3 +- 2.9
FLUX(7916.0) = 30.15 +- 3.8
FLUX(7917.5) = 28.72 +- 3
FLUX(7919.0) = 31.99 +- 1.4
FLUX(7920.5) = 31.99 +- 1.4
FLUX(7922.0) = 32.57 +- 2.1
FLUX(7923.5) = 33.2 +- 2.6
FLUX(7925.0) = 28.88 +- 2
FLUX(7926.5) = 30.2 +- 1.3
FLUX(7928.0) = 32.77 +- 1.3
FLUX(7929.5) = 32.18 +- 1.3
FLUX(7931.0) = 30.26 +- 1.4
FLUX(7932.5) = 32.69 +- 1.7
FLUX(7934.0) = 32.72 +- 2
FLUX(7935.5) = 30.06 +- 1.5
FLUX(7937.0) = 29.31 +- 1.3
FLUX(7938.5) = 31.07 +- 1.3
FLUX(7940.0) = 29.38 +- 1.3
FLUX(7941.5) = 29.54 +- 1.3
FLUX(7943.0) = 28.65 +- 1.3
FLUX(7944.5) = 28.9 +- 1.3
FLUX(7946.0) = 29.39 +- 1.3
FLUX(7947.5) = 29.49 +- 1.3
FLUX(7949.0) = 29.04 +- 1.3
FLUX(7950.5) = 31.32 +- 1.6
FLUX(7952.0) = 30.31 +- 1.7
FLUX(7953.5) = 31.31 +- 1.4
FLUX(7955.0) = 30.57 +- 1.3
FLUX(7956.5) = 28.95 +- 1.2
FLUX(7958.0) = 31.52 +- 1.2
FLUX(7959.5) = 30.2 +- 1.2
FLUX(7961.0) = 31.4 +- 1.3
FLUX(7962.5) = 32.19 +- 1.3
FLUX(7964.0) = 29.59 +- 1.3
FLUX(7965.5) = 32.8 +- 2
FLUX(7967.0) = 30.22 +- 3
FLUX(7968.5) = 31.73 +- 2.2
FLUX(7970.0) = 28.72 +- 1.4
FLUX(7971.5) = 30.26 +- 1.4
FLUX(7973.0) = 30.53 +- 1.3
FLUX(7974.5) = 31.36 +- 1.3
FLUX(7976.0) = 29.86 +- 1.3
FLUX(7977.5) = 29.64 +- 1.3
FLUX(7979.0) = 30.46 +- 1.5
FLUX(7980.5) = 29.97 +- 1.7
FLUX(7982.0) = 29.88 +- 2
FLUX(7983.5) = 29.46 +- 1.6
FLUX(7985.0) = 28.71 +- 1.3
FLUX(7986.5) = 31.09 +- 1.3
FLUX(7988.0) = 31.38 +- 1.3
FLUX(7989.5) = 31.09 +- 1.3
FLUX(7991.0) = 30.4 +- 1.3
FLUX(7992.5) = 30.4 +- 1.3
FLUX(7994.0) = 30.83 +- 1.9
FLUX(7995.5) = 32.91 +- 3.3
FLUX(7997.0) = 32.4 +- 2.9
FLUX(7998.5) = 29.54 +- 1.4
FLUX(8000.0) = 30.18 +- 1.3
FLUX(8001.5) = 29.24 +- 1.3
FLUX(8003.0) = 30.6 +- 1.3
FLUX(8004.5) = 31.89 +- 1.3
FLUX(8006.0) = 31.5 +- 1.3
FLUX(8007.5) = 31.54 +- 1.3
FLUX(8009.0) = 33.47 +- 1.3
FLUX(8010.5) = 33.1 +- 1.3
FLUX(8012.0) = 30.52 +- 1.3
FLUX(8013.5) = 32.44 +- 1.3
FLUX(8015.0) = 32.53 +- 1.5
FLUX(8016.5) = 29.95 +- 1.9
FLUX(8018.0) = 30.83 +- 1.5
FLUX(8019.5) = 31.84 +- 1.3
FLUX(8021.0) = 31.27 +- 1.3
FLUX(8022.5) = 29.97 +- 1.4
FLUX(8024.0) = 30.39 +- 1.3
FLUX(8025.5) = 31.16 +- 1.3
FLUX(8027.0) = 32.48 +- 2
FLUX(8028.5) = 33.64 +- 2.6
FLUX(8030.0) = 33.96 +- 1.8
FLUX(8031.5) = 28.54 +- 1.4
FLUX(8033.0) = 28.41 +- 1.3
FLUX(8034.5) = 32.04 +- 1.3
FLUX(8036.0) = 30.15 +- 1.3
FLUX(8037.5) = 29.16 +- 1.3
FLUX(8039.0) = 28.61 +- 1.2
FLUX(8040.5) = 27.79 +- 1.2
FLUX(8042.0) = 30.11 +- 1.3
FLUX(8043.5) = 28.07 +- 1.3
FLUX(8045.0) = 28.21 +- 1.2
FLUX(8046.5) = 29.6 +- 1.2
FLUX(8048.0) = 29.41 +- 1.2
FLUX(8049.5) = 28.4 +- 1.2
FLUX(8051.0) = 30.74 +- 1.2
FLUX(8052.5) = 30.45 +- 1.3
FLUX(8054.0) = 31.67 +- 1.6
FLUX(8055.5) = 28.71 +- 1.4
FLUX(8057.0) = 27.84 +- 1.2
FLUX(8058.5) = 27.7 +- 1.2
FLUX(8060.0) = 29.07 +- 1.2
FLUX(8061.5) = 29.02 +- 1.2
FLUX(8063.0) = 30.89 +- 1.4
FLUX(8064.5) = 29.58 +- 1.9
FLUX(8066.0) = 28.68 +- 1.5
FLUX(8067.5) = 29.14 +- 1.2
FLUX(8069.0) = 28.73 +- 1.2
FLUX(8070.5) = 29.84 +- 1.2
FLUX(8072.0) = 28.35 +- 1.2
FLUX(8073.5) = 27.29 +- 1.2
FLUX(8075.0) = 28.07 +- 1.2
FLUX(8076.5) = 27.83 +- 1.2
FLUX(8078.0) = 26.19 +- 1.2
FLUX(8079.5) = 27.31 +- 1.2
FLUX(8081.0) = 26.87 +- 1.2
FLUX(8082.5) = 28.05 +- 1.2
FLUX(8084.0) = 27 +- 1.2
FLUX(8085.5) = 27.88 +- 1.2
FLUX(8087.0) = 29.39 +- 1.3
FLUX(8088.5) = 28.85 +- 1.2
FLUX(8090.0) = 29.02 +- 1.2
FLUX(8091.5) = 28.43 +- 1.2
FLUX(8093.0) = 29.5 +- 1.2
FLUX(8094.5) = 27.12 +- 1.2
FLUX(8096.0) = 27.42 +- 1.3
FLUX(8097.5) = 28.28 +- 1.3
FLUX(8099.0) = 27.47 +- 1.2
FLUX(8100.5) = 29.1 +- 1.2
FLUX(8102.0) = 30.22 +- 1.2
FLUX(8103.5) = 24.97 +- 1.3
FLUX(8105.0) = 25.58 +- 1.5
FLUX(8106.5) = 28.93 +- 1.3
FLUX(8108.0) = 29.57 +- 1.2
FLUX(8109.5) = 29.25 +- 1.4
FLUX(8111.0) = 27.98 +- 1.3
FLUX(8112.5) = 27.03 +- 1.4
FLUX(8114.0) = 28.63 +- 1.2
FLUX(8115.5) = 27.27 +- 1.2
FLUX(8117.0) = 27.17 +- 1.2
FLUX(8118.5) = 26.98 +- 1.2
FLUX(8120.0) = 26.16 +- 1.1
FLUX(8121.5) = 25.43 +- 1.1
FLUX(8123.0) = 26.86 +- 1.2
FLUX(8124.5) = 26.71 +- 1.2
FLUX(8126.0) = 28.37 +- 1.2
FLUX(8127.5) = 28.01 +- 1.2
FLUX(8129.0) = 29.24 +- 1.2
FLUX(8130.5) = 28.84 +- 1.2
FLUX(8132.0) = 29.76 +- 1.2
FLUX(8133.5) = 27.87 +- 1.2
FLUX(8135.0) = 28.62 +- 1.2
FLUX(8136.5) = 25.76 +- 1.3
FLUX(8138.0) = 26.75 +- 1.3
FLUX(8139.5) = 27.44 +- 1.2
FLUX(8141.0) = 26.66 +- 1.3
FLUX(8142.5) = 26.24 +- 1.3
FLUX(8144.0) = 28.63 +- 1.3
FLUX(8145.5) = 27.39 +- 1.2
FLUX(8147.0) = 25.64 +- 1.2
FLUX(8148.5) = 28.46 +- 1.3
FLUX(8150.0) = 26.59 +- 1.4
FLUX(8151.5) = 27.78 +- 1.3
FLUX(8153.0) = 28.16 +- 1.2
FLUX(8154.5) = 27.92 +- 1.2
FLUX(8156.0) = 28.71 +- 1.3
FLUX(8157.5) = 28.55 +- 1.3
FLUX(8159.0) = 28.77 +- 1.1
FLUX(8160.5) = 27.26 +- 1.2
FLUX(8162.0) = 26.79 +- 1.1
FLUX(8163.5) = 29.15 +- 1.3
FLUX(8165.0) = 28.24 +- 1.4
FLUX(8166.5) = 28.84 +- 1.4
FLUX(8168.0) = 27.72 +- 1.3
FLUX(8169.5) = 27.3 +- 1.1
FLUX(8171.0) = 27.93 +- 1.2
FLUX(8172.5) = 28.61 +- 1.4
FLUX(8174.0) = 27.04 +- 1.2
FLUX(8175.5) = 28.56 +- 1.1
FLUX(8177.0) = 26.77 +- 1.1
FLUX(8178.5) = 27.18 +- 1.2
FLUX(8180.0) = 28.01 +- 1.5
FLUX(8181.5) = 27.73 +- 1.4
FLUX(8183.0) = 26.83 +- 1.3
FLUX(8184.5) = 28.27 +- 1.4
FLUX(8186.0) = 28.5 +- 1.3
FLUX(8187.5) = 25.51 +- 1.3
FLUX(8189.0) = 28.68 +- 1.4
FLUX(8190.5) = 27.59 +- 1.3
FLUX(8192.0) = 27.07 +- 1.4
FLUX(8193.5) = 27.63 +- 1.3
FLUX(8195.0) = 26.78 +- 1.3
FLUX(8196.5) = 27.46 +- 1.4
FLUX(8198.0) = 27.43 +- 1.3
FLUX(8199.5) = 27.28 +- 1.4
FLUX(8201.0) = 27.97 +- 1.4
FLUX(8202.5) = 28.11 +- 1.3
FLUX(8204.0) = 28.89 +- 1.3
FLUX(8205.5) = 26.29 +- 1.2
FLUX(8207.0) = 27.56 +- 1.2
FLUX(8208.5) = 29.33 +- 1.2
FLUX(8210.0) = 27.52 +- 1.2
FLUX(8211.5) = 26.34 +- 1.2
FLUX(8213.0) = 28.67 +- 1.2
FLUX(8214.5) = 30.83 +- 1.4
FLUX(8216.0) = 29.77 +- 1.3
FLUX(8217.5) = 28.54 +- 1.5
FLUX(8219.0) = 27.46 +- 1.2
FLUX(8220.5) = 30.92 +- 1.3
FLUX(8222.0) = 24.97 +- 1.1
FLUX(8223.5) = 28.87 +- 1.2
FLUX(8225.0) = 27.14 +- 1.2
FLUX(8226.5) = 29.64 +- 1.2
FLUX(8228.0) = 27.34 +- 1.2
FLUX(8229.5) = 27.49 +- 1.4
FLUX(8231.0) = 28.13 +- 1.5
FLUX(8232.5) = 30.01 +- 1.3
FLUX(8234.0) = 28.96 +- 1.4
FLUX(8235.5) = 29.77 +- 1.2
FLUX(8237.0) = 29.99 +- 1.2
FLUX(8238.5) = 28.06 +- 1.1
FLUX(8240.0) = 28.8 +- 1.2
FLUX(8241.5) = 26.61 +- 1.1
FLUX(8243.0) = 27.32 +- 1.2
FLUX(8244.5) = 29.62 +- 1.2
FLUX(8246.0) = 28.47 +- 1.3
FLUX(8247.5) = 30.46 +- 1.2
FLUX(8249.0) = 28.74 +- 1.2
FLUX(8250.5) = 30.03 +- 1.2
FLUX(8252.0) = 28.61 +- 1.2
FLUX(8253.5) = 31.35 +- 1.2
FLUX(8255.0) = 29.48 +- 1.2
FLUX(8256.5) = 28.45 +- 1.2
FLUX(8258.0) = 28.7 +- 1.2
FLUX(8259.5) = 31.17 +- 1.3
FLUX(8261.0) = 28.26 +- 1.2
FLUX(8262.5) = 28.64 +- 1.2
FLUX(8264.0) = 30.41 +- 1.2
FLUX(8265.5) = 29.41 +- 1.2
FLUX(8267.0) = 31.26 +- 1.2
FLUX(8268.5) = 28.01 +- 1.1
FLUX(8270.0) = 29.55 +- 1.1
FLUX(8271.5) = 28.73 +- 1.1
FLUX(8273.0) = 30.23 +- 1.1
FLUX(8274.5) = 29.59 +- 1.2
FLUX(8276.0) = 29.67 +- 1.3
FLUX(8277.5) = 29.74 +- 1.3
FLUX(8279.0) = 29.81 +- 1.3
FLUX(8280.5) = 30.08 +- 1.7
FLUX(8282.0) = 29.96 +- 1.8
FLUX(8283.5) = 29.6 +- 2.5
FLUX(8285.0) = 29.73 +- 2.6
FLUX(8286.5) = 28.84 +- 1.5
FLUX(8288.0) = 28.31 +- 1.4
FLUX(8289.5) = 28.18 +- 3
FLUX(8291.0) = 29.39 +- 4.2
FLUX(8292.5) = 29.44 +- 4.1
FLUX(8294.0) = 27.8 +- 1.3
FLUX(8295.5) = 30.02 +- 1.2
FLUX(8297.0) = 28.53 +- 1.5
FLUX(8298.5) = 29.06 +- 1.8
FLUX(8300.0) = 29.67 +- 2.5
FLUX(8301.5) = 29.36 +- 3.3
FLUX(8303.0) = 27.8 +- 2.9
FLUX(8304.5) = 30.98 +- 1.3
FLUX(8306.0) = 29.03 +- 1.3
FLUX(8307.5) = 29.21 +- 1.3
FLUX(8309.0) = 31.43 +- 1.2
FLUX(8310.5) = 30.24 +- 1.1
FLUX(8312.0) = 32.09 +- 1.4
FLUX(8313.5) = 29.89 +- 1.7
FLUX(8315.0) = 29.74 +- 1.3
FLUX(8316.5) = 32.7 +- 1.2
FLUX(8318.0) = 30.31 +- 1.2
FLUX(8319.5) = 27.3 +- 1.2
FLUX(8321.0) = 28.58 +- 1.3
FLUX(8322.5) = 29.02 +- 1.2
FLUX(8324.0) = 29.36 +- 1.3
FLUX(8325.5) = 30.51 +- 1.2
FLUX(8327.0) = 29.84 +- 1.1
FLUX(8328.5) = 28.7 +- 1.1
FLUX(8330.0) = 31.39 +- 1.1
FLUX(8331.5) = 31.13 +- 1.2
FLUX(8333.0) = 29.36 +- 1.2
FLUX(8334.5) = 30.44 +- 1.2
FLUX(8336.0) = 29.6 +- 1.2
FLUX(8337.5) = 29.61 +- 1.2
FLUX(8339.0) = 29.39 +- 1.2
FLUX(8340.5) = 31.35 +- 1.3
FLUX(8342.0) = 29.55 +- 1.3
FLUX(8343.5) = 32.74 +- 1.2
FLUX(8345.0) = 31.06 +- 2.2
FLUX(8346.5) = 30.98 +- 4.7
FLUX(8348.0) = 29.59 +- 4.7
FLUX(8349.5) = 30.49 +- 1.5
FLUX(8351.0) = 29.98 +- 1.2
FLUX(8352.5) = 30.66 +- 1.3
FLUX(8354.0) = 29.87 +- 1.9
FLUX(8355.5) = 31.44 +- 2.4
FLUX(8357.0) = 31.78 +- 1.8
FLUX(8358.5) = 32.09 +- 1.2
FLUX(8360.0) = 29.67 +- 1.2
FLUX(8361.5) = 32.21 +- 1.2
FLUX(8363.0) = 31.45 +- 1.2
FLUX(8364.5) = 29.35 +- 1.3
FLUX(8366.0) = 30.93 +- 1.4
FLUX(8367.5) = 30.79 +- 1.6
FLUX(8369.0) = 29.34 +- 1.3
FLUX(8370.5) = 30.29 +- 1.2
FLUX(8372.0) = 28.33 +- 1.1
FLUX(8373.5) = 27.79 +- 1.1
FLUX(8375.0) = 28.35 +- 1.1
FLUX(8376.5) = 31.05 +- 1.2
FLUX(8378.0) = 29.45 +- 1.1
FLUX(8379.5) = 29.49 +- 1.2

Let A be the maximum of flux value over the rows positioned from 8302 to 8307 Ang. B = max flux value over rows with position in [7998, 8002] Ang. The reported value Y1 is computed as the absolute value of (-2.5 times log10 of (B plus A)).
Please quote 4.47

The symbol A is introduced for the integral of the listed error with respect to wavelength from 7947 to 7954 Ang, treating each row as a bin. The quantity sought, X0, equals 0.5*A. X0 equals 5.1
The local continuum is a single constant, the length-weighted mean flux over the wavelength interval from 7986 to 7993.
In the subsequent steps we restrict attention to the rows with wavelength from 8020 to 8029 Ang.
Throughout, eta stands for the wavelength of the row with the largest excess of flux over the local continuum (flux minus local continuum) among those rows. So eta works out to 8028.5 Ang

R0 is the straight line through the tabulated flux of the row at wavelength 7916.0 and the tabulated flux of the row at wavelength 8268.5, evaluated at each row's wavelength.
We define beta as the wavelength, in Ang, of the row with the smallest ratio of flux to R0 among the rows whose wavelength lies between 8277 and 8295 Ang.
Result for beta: 8294.0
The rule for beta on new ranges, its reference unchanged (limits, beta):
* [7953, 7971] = 7970.0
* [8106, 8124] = 8121.5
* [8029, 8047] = 8040.5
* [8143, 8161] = 8147.0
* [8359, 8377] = 8373.5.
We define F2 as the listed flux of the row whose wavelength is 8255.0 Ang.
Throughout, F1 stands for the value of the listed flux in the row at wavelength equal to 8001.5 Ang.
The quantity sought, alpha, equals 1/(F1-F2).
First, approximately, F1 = 29.24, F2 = 29.48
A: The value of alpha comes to -4.2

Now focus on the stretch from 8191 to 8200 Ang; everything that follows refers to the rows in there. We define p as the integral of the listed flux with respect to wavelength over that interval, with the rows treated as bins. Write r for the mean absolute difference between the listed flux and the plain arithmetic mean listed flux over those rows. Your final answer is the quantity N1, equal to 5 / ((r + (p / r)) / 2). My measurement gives 0.010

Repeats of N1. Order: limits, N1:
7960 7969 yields 0.033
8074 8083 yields 0.024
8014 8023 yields 0.029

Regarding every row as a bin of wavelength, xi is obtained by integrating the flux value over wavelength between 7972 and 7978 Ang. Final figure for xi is 182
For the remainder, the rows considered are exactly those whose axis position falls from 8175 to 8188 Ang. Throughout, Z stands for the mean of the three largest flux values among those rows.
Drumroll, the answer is 28.4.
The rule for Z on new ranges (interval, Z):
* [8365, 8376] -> 30.7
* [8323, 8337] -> 31.0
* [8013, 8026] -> 32.3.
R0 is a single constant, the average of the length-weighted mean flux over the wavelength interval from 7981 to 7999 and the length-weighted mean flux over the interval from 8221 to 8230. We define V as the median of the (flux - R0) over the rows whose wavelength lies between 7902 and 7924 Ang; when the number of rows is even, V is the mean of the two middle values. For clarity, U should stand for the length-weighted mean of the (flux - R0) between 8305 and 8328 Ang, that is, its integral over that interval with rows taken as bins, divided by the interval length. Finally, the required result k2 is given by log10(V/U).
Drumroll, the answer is 0.2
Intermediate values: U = 0.8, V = 1.2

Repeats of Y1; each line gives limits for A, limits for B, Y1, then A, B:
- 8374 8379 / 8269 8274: 4.47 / 31.05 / 30.23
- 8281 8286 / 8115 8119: 4.39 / 29.96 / 27.27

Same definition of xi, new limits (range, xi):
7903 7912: 272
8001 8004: 90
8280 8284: 120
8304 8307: 90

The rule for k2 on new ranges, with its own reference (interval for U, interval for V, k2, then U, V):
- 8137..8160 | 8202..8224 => -0.4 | -1.6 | -0.6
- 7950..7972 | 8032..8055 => -0.8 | 1.6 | 0.2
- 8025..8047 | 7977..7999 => 0.1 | 0.9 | 1.2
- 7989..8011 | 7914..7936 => 0.1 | 2.1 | 2.8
